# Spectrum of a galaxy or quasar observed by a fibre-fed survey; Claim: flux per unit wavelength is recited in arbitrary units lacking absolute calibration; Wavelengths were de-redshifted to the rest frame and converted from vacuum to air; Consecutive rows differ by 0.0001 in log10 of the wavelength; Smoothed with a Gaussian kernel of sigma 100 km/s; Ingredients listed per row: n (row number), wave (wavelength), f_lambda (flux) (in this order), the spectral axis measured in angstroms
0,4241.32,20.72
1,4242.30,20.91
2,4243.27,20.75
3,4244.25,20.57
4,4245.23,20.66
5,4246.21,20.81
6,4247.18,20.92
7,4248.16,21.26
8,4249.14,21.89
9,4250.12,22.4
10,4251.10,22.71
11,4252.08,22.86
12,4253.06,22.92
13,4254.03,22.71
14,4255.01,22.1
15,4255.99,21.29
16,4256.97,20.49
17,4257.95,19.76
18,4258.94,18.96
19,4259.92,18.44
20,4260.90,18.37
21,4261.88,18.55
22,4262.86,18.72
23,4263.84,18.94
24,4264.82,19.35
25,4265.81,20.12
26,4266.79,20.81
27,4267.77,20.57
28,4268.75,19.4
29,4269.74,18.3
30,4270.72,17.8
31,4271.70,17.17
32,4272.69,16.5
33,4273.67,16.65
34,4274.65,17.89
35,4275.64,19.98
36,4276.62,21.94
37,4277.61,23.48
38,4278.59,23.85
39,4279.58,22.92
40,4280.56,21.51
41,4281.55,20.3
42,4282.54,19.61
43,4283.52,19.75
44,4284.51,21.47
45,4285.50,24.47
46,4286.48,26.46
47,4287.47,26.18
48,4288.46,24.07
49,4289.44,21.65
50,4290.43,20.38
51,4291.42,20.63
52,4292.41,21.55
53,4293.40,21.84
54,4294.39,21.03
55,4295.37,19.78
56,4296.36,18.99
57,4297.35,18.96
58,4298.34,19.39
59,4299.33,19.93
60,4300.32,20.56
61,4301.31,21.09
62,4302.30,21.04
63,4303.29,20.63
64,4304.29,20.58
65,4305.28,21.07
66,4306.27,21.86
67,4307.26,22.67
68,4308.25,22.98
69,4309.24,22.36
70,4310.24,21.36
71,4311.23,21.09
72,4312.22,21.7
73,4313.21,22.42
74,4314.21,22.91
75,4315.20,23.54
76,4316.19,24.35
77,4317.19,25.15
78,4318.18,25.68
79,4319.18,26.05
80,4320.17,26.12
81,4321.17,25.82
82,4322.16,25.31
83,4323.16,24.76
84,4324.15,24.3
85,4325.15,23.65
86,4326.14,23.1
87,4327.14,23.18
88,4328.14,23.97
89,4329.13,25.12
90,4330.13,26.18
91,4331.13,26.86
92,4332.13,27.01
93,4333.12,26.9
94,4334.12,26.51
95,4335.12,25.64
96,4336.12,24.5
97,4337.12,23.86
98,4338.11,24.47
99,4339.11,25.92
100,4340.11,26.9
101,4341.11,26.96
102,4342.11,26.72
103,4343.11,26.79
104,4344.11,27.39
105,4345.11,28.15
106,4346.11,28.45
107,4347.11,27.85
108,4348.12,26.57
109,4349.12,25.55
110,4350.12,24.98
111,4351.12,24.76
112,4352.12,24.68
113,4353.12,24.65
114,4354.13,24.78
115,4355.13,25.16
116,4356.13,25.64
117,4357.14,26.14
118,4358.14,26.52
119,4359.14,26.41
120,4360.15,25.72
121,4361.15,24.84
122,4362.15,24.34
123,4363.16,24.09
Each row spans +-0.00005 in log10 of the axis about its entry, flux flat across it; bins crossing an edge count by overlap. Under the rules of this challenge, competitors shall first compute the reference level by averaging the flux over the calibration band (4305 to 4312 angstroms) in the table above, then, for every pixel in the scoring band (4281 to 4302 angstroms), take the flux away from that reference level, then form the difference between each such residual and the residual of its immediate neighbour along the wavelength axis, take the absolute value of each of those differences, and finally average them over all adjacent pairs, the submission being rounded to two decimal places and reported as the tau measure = 1.00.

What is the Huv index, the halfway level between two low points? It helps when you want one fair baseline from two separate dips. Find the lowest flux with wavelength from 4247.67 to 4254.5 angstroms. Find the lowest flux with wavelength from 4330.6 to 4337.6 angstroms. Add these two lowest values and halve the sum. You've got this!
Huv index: 22.6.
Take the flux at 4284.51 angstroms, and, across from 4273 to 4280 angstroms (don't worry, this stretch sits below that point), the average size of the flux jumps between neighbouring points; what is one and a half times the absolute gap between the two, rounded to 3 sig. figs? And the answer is 30.2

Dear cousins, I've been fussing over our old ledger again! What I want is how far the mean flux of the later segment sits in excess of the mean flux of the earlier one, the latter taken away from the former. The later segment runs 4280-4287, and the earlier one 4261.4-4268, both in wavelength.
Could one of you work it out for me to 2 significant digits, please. 2.4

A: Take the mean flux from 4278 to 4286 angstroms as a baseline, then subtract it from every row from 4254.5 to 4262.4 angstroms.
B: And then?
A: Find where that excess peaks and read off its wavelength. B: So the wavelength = 4255.01 angstroms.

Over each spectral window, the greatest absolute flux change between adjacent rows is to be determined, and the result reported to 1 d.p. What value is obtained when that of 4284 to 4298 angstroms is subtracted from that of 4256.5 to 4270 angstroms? -1.8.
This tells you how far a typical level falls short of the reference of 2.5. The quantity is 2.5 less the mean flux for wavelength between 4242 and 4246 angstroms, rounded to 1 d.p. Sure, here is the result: -18.2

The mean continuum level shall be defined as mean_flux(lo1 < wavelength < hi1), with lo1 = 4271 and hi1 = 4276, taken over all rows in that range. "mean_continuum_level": 18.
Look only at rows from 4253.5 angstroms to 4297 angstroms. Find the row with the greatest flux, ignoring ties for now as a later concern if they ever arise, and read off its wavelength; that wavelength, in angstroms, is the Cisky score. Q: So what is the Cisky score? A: 4286.48 angstroms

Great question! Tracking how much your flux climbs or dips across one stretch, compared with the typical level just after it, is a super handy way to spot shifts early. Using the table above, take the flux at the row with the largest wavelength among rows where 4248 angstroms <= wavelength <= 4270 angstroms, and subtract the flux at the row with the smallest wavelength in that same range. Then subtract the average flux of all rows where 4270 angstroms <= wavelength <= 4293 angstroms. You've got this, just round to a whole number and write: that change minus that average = -24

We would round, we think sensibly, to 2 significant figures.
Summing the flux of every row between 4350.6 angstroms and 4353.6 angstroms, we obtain 74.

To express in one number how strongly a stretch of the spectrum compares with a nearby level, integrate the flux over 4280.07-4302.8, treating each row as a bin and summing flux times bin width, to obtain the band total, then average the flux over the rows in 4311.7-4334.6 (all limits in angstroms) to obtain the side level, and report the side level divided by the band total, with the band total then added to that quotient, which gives 485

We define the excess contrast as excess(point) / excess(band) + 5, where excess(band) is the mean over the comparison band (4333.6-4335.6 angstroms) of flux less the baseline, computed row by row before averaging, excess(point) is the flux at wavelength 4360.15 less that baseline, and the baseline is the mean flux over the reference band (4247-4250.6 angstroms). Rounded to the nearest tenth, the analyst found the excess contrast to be 5.9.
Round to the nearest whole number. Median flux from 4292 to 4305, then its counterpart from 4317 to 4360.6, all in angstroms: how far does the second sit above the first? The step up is 5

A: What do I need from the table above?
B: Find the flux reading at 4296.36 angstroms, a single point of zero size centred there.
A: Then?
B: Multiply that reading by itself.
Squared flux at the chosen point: 361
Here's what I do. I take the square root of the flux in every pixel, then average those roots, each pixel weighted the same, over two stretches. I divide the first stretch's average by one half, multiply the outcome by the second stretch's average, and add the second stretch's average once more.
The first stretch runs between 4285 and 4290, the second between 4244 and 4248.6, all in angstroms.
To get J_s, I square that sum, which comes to 2479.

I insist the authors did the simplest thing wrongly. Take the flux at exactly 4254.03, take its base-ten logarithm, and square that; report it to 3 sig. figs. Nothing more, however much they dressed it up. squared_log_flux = 1.84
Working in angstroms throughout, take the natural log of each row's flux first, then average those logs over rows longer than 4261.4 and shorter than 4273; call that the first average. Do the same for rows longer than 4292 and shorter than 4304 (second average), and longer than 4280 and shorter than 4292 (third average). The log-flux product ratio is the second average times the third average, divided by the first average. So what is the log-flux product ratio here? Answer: 3.18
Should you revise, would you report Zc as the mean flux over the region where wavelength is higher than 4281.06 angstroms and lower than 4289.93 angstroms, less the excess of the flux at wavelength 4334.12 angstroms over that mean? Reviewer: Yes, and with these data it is 19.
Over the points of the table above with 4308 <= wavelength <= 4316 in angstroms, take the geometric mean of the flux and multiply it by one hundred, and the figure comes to 2228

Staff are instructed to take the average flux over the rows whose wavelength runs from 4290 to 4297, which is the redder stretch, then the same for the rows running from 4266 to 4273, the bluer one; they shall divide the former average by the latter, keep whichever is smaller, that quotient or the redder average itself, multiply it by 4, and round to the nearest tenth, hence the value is 4.4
